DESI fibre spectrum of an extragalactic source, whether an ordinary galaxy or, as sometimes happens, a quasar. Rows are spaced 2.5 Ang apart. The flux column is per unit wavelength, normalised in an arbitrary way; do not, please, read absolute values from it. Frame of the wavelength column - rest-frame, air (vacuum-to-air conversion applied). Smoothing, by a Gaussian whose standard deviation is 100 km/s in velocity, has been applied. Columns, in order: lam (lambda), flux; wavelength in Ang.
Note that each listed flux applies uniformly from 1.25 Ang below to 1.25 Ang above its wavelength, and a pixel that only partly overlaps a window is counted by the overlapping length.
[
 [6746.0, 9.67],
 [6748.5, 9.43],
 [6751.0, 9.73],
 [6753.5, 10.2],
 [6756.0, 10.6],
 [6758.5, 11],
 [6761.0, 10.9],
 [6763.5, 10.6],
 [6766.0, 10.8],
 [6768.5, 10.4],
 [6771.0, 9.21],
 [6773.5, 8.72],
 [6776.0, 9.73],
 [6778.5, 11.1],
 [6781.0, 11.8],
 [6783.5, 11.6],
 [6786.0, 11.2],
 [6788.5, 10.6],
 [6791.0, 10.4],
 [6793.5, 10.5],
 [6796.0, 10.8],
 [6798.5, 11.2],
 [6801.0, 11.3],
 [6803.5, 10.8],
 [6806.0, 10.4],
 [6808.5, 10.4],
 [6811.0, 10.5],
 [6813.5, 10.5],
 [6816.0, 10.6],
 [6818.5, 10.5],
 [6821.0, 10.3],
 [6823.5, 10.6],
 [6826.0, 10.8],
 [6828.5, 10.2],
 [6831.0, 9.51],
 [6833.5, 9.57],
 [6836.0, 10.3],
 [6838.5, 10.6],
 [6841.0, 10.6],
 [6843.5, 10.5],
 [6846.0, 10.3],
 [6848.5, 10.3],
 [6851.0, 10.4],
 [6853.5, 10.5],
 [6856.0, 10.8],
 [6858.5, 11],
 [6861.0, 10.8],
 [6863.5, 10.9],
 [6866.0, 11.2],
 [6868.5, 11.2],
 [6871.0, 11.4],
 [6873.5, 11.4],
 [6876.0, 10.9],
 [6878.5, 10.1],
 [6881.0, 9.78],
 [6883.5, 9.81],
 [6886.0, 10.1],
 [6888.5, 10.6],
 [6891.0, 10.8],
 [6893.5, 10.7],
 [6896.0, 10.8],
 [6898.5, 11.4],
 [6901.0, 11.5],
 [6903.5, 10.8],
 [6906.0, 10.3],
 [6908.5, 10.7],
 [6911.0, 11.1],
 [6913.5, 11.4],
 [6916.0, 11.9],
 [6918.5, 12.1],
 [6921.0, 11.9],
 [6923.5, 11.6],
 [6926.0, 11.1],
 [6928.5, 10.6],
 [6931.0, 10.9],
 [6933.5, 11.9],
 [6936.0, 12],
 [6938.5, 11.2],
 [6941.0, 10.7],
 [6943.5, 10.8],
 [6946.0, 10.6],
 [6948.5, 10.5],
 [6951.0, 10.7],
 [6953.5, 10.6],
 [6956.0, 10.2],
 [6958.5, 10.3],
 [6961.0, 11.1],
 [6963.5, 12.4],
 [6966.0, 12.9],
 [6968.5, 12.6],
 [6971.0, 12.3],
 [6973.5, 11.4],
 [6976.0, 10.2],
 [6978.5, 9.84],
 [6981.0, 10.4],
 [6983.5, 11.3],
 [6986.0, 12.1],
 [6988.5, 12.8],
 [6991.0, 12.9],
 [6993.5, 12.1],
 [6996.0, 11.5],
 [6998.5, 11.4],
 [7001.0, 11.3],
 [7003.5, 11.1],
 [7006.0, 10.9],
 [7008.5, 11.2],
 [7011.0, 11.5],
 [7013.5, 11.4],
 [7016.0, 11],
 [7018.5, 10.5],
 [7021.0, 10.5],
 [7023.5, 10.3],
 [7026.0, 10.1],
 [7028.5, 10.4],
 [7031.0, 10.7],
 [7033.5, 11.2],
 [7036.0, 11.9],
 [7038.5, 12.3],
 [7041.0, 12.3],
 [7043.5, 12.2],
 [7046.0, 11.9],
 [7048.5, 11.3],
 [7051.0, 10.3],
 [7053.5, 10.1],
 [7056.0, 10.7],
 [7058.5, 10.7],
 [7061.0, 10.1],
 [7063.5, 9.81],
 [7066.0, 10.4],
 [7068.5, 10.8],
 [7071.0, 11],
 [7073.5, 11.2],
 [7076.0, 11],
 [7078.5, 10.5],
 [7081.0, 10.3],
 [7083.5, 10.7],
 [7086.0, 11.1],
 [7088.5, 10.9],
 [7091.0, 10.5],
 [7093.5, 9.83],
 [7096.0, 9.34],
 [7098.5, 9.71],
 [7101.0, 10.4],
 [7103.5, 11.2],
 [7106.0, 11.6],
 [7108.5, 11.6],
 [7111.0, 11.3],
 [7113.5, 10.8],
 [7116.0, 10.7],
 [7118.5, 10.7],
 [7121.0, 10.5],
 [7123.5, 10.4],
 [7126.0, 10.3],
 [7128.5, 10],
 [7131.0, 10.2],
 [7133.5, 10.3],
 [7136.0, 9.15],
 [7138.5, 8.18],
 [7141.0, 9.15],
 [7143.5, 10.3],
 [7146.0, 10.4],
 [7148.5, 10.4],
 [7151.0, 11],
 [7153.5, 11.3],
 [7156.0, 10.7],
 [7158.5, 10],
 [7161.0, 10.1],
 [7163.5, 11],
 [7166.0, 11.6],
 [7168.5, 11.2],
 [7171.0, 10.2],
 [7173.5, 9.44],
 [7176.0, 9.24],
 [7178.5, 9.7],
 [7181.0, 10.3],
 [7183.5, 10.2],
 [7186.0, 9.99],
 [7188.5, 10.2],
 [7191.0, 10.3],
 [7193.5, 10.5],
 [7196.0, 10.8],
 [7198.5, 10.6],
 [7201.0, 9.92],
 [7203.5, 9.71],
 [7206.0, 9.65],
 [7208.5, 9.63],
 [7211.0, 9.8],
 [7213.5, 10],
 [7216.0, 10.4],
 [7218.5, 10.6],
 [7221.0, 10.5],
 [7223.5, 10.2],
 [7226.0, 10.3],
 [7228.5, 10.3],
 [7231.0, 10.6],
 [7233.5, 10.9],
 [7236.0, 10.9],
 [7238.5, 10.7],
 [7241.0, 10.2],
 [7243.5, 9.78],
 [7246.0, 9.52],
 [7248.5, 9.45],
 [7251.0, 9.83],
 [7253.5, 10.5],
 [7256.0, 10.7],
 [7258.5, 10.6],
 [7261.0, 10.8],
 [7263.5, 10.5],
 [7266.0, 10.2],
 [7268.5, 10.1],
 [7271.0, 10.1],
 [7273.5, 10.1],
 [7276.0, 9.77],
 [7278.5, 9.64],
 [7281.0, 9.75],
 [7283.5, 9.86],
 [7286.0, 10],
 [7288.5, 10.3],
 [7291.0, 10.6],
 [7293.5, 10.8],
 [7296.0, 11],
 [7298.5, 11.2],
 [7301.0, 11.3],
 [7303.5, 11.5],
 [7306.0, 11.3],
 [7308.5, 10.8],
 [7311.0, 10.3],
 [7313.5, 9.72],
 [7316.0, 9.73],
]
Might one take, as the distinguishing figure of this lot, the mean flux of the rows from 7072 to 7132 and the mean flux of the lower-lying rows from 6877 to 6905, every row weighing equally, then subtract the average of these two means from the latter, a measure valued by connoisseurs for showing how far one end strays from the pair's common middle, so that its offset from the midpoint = -0.02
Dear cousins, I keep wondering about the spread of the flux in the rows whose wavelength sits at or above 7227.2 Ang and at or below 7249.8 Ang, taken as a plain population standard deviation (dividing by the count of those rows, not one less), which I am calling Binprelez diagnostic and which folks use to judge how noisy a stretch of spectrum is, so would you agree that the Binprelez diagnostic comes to 0.53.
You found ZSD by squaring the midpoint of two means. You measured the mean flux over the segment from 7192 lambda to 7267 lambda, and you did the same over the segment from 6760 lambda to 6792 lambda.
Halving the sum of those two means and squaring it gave 108.3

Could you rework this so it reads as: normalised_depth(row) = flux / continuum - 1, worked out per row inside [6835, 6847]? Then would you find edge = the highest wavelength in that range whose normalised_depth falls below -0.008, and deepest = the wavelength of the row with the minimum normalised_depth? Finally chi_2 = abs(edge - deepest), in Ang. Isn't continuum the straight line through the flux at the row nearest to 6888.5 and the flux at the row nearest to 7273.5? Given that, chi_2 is 10.0 Ang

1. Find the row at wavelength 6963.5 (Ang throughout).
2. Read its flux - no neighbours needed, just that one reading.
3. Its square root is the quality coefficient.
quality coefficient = 3.52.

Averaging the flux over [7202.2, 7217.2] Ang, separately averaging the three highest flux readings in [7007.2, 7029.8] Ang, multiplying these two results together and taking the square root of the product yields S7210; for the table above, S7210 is 10.59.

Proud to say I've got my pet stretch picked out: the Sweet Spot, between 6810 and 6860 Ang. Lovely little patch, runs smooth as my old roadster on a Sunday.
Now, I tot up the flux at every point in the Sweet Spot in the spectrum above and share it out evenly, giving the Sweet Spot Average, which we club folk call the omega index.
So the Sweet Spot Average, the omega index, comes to 10.4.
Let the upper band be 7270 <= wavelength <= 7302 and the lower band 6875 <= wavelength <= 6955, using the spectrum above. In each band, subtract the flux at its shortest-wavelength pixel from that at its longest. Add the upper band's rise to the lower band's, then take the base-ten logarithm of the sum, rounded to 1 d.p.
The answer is 0.0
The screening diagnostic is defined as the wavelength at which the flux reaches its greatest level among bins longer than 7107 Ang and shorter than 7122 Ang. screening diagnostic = 7108.5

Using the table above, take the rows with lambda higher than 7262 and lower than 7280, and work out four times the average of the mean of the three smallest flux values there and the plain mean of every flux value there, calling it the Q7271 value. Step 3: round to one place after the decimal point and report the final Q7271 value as 39.8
